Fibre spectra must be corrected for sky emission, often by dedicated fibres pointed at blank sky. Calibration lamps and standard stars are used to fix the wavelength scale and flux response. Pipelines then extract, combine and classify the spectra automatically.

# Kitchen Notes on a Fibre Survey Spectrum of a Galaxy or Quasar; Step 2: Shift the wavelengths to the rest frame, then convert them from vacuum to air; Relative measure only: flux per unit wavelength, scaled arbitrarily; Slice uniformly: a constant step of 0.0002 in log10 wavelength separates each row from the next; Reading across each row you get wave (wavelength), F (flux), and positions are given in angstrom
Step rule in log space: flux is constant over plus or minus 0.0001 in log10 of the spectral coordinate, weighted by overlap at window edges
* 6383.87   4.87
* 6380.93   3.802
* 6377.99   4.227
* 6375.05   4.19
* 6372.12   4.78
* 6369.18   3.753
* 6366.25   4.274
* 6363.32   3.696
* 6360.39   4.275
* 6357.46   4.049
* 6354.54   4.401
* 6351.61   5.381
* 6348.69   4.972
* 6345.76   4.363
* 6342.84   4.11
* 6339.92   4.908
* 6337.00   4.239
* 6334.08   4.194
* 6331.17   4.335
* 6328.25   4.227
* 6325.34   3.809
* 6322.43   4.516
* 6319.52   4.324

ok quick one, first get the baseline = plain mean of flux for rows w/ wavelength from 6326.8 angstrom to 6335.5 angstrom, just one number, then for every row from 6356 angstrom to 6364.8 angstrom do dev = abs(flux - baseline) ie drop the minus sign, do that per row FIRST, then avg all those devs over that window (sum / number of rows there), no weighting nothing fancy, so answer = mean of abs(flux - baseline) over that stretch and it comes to 0.26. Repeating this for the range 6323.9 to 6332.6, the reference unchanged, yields 0.18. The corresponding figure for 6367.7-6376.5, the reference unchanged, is 0.36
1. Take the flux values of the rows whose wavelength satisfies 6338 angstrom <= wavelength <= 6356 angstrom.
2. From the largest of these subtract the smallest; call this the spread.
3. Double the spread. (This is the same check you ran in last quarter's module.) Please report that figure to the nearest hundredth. 2.54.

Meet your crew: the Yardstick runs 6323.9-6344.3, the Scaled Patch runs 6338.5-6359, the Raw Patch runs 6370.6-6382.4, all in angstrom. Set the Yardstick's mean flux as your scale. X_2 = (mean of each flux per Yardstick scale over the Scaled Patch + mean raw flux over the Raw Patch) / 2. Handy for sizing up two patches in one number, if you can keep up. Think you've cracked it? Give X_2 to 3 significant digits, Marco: 2.66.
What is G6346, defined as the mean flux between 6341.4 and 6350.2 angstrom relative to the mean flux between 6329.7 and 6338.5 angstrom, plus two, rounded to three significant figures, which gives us 3.05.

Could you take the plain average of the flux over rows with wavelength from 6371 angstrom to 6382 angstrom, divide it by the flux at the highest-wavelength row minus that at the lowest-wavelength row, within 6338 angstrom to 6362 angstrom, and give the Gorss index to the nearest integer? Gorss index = -7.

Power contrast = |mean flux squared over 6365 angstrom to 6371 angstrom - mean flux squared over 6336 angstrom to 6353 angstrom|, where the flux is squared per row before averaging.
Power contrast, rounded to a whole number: 6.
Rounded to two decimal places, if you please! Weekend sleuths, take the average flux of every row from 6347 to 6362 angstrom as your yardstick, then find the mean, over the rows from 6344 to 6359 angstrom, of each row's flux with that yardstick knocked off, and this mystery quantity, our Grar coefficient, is 0.02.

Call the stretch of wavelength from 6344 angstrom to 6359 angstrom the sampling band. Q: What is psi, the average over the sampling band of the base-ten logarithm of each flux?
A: 0.66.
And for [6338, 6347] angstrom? 0.65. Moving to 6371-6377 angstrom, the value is 0.65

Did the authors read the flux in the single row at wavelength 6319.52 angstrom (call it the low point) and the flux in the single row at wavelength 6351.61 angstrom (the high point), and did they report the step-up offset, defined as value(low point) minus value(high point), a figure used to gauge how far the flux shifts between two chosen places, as -1.06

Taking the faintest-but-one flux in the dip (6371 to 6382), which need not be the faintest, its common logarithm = 0.622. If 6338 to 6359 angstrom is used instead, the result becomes 0.614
